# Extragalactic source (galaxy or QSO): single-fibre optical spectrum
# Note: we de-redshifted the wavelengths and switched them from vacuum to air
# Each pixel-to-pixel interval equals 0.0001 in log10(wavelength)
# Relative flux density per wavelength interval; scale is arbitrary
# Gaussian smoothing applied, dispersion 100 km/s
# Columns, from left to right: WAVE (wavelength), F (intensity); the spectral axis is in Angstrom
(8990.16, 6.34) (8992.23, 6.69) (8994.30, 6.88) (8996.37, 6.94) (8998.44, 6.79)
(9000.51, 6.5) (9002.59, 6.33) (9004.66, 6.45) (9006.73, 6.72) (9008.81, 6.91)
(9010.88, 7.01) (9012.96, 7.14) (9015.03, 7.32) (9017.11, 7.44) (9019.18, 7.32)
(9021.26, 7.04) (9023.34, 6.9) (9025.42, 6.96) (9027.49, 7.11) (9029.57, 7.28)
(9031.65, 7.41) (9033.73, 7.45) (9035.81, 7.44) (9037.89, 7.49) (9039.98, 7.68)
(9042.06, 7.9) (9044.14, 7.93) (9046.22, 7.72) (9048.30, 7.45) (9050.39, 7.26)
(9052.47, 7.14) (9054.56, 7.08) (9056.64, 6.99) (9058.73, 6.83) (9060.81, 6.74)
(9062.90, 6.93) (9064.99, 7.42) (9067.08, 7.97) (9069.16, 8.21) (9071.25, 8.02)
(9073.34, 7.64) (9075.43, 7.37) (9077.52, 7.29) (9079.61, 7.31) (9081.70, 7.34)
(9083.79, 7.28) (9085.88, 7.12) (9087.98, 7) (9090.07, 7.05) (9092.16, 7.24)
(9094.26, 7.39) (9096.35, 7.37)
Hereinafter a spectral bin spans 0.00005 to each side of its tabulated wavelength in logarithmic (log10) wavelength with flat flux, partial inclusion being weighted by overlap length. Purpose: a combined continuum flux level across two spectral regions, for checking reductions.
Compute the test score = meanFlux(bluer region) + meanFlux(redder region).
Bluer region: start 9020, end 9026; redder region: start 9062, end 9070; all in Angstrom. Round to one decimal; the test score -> 14.6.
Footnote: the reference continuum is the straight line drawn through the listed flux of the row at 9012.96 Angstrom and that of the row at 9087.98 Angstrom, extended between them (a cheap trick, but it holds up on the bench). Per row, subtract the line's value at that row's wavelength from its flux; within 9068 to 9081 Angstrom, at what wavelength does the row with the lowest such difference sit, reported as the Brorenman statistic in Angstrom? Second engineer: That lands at 9077.52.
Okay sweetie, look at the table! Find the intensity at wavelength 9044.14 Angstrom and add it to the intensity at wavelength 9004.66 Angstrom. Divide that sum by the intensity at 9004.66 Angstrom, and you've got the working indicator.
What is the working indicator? 2.23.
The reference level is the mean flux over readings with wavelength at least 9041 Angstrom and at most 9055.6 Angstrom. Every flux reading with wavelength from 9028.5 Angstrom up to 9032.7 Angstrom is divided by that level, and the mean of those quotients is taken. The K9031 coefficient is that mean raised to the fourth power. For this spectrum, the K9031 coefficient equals 0.92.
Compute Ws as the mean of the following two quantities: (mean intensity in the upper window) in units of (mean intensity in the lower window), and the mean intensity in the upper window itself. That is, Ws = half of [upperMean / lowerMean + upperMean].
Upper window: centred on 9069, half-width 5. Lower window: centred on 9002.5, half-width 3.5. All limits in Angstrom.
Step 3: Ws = 4.54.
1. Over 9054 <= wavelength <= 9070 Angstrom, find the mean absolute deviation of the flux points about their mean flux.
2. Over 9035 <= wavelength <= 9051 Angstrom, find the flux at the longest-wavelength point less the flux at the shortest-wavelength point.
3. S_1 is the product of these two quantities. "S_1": -0.08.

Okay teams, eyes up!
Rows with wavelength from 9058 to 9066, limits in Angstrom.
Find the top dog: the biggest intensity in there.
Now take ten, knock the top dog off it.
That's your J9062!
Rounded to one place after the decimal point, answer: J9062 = 2.6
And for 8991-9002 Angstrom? 3.1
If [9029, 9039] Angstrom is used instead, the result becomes 2.5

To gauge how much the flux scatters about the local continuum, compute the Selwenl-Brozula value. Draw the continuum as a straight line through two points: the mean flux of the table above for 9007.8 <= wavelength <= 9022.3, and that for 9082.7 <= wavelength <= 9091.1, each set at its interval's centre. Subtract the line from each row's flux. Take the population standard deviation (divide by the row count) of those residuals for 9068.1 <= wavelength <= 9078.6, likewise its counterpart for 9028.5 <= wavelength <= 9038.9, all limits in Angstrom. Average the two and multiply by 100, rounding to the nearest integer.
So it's 22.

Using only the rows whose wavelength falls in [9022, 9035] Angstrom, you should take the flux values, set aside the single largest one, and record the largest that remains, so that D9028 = 7.41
